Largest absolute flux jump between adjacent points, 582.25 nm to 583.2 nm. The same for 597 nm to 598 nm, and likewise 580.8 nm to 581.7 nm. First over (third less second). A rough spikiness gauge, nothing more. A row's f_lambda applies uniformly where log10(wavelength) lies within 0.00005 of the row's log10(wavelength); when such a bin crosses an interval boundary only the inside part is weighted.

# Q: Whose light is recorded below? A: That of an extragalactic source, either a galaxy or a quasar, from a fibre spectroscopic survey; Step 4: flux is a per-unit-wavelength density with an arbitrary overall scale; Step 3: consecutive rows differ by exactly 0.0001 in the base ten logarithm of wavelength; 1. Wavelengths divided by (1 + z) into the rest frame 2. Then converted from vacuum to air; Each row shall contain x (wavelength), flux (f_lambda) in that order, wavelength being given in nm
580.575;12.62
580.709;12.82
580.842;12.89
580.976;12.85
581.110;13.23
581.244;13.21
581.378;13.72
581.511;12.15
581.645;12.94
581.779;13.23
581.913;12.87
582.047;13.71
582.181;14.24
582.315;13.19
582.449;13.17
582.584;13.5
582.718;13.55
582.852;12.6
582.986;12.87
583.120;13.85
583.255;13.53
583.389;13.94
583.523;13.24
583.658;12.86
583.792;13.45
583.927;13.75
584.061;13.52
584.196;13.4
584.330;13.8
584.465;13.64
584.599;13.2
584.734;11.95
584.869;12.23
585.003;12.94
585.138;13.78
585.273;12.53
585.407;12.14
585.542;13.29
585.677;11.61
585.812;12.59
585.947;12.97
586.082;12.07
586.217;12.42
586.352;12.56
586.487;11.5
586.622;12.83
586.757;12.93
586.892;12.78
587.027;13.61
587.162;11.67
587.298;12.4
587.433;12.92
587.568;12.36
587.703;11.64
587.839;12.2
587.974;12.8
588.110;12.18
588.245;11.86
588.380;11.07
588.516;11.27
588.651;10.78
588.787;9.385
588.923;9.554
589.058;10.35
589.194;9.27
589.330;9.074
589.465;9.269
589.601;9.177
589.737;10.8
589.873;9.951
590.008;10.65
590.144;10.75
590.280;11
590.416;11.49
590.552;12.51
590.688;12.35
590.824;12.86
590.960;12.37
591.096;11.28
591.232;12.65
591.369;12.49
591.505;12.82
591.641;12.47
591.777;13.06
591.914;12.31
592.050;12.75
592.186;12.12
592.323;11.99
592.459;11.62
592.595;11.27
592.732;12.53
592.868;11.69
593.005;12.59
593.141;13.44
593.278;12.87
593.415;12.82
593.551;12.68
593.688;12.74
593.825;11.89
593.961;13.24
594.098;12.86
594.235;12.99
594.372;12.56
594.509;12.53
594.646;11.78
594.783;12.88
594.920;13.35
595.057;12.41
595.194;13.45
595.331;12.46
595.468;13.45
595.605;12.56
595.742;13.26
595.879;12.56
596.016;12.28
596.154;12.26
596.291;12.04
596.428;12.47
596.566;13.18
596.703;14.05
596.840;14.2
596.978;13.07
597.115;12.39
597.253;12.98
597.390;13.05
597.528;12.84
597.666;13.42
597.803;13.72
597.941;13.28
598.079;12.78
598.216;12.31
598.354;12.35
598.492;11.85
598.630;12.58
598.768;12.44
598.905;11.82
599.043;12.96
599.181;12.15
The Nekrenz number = 1.0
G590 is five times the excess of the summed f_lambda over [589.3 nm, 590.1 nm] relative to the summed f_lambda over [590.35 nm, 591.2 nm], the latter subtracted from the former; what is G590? -70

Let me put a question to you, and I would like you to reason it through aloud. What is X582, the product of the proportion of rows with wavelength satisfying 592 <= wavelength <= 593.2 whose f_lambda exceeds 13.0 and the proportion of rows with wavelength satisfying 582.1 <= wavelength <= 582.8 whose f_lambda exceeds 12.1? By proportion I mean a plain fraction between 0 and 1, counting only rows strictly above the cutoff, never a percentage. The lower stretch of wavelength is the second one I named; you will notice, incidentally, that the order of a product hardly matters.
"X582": 0.1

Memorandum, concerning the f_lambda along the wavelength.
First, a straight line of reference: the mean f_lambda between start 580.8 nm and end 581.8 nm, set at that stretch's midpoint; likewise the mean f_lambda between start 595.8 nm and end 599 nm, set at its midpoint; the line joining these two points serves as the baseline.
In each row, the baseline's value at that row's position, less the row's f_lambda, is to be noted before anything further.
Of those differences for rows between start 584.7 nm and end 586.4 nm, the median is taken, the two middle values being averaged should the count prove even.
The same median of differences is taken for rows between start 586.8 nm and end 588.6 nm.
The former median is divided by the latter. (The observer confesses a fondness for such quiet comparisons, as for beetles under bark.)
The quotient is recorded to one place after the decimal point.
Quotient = 0.6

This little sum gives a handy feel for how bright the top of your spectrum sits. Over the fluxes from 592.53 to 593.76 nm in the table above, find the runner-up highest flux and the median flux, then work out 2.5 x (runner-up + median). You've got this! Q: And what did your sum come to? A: 64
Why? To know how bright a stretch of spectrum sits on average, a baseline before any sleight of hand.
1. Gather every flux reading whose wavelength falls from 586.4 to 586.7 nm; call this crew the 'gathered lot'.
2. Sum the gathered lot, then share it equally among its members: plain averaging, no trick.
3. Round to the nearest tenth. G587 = 12.2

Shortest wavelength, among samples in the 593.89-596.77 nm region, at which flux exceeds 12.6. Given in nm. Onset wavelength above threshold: 593.961 nm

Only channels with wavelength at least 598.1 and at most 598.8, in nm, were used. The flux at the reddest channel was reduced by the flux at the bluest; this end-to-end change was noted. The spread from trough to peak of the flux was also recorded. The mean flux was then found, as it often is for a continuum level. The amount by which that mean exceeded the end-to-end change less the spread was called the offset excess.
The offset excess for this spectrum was 12.9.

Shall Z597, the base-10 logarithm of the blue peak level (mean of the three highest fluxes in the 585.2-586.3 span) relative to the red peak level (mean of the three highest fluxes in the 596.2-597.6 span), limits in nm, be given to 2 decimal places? -0.03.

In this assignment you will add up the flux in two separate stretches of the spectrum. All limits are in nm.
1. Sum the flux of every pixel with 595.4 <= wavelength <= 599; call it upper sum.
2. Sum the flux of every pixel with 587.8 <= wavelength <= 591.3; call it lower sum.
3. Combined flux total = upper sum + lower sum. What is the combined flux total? 620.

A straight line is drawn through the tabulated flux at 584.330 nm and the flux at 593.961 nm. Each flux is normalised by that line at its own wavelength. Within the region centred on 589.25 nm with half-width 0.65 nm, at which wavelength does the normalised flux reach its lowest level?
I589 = 589.330 nm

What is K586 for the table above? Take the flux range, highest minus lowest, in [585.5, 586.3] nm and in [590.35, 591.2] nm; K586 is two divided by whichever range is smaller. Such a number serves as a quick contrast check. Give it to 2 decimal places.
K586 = 1.27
